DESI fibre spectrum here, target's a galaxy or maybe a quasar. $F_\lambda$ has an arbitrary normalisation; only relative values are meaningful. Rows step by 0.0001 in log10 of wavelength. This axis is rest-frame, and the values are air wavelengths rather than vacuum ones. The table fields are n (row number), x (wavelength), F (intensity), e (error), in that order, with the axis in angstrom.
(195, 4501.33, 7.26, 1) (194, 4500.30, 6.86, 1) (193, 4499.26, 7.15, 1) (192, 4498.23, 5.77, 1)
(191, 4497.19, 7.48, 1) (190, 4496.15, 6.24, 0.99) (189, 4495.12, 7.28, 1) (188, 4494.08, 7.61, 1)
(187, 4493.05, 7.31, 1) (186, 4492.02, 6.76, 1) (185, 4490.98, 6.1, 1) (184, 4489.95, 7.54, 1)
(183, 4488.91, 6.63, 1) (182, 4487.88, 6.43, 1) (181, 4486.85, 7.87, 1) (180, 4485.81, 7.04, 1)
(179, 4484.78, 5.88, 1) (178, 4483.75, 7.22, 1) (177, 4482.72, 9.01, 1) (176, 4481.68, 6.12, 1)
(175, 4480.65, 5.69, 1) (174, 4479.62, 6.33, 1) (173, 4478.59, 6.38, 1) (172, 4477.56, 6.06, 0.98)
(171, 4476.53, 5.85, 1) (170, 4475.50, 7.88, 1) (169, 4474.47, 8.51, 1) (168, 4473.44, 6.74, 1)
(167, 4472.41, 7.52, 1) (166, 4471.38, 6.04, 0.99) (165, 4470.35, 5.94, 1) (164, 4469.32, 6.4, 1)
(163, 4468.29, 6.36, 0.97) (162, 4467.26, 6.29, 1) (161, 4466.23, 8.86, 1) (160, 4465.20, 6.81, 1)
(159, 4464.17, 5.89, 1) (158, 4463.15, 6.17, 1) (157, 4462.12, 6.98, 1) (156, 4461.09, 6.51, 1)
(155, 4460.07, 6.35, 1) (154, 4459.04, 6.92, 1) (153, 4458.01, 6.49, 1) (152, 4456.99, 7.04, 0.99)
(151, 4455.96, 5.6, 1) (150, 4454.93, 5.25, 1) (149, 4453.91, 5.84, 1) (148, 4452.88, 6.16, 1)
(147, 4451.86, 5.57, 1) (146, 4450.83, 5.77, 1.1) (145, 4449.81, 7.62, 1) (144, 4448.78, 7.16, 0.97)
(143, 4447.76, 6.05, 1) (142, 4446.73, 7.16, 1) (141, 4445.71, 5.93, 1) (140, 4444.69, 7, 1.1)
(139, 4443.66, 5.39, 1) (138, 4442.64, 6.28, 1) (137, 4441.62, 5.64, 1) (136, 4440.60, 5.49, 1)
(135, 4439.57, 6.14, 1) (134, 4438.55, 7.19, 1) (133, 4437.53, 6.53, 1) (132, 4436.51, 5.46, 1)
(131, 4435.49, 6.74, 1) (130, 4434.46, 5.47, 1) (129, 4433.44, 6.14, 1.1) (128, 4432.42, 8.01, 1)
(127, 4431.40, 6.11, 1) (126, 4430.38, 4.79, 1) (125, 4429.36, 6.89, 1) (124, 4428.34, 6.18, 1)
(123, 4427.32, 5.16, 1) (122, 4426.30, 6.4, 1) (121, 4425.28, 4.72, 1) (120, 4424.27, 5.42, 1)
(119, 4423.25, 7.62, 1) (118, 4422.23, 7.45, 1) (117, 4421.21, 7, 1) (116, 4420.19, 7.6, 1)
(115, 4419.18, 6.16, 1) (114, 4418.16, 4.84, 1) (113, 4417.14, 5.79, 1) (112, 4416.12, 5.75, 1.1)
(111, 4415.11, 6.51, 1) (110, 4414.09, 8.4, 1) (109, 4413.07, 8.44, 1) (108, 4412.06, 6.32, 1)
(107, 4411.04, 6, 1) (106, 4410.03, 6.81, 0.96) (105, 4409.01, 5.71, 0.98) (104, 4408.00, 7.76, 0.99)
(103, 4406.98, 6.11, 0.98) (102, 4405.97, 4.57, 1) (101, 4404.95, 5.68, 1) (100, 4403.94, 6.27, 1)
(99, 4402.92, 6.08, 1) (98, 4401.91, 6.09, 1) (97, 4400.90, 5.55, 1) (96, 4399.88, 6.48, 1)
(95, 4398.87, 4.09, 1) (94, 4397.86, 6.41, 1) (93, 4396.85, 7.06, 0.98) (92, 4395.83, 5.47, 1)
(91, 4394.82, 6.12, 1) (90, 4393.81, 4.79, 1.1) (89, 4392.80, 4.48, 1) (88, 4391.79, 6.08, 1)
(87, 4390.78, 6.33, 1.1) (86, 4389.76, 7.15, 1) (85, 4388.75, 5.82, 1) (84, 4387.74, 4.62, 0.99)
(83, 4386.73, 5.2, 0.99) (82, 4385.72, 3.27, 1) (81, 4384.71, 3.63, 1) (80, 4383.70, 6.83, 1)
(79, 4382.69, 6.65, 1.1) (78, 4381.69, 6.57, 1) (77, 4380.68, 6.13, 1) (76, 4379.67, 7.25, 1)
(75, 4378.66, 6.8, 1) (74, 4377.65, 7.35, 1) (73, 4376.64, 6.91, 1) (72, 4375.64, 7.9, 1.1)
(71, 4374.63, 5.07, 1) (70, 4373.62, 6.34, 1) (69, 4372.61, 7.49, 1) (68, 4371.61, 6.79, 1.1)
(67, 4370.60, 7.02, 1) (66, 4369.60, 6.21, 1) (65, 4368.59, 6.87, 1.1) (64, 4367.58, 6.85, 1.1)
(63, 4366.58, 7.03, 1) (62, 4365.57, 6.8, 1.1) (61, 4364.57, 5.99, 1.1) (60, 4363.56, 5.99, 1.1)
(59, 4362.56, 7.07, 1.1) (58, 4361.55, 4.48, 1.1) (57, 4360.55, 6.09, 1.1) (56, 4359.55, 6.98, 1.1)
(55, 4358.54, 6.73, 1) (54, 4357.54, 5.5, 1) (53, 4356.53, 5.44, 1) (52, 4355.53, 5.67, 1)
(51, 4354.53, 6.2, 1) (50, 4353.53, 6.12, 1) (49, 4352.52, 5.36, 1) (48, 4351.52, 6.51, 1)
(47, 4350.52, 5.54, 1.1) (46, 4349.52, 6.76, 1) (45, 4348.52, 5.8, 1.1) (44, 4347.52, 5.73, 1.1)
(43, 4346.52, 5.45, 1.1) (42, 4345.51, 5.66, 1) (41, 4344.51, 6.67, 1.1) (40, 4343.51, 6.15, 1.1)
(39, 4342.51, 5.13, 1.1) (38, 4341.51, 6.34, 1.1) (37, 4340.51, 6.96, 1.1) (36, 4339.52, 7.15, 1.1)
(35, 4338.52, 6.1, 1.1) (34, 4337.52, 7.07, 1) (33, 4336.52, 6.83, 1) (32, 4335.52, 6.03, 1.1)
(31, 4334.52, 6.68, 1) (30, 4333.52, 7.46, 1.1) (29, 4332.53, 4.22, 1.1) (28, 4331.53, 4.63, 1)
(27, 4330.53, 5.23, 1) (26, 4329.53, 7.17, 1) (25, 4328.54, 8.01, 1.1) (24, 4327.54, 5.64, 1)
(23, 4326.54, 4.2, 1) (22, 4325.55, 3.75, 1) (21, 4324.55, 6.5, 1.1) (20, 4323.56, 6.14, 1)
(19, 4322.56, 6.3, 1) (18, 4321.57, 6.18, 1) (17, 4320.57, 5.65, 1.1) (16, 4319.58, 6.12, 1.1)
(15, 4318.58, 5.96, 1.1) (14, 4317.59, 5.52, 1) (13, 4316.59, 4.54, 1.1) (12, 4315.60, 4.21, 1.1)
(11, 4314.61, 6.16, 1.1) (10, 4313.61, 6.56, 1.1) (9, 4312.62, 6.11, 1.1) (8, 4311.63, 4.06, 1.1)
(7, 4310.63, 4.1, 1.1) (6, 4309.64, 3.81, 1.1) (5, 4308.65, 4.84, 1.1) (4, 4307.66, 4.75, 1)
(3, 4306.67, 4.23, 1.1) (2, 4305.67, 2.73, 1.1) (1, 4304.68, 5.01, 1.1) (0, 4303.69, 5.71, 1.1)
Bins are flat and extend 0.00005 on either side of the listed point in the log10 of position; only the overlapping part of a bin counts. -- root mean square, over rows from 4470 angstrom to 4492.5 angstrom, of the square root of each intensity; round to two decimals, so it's 2.61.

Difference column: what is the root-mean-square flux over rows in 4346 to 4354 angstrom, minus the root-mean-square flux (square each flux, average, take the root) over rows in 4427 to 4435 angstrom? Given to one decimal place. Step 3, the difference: -0.2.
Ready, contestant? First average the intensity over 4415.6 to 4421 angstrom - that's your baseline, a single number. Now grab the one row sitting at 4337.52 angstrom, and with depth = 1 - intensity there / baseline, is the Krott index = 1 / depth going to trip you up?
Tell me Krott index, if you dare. -6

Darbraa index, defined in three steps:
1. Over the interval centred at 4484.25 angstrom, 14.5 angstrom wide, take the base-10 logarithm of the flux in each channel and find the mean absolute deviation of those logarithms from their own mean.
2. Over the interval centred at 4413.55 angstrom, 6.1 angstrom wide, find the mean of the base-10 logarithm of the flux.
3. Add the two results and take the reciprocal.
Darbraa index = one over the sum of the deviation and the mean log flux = 1.14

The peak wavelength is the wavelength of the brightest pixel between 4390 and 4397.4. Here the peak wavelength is 4396.85 angstrom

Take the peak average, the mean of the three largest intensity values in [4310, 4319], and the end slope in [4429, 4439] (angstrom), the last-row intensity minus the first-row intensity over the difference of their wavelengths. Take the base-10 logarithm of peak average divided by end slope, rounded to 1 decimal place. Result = 2.3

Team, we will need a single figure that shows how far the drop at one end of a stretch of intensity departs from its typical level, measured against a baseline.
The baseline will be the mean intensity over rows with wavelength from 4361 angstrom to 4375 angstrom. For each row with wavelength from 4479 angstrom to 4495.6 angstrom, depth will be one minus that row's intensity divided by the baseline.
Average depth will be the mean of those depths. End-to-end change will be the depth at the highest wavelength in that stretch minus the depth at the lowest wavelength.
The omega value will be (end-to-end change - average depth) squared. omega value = 0.005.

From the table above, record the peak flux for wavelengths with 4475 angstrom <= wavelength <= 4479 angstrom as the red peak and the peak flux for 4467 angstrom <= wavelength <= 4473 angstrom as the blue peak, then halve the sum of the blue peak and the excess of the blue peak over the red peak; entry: 3.6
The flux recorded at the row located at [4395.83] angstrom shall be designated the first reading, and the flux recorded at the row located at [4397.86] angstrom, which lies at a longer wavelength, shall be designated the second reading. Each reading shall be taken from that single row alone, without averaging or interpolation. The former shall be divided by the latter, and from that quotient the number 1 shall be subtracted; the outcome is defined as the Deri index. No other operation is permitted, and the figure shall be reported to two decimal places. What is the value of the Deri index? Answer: -0.15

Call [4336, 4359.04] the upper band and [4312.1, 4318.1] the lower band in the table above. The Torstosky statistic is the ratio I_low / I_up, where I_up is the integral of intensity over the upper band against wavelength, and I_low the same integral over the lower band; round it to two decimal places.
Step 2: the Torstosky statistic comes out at 0.23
